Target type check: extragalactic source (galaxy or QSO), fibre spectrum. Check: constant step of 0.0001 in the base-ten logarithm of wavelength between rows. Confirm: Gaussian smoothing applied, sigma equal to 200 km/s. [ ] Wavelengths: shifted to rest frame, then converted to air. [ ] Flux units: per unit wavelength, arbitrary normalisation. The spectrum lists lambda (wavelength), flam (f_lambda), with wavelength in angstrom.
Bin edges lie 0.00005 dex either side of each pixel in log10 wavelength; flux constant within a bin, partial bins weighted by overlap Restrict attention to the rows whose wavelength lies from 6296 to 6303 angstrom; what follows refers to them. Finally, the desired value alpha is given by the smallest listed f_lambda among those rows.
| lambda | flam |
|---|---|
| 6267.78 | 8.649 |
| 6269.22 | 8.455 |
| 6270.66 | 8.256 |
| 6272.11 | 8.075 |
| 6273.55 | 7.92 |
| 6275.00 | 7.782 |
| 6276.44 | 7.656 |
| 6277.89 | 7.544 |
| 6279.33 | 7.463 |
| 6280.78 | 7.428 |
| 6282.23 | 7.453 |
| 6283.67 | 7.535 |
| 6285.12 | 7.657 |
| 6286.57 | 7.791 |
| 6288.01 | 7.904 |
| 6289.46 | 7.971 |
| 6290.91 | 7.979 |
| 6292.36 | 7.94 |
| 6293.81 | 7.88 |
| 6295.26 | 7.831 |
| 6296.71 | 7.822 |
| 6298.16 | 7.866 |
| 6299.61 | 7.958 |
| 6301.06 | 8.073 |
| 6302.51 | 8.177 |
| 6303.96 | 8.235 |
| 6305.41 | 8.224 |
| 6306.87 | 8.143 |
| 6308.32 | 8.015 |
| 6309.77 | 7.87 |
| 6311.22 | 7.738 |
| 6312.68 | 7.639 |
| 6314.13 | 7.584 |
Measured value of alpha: 7.822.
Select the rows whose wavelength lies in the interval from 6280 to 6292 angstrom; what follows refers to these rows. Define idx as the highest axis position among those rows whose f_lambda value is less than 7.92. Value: 6288.01 angstrom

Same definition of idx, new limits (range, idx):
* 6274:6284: 6283.67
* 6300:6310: 6309.77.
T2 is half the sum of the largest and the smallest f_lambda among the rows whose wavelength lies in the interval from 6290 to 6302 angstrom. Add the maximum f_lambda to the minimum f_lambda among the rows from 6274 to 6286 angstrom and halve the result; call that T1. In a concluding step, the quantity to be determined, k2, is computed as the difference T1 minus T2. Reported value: -0.3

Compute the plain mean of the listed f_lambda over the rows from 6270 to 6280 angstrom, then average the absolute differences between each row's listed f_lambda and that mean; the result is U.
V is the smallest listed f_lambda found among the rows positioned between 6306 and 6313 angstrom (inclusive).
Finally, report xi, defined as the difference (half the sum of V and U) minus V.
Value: -3.70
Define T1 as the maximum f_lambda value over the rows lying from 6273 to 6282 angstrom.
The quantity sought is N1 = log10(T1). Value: 0.899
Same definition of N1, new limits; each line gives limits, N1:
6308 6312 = 0.904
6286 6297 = 0.902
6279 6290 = 0.902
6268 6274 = 0.927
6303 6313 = 0.916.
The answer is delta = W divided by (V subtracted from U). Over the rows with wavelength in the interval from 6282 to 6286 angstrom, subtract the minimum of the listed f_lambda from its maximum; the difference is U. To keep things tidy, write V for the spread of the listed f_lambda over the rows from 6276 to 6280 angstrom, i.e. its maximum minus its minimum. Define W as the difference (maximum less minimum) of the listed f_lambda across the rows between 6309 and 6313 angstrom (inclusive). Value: 21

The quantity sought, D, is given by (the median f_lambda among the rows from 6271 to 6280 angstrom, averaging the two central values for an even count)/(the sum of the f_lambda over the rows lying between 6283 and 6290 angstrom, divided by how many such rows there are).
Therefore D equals 0.99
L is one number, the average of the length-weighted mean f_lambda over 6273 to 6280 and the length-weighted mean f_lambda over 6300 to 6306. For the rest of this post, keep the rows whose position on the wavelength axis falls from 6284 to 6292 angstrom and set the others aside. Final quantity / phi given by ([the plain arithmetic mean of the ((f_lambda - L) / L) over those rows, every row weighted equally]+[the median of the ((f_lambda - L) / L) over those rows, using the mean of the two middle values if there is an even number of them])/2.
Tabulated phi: -0.005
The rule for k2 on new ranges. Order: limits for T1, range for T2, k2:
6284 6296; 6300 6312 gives -0.2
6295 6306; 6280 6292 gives 0.3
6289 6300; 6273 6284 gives 0.2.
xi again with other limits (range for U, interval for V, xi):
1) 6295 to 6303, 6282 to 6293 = -3.67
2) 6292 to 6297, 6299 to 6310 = -3.91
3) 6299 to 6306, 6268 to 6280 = -3.68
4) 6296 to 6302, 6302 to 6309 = -3.96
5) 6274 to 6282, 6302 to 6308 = -4.01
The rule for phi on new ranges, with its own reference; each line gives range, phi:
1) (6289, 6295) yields 0.004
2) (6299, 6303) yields 0.019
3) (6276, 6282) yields -0.051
